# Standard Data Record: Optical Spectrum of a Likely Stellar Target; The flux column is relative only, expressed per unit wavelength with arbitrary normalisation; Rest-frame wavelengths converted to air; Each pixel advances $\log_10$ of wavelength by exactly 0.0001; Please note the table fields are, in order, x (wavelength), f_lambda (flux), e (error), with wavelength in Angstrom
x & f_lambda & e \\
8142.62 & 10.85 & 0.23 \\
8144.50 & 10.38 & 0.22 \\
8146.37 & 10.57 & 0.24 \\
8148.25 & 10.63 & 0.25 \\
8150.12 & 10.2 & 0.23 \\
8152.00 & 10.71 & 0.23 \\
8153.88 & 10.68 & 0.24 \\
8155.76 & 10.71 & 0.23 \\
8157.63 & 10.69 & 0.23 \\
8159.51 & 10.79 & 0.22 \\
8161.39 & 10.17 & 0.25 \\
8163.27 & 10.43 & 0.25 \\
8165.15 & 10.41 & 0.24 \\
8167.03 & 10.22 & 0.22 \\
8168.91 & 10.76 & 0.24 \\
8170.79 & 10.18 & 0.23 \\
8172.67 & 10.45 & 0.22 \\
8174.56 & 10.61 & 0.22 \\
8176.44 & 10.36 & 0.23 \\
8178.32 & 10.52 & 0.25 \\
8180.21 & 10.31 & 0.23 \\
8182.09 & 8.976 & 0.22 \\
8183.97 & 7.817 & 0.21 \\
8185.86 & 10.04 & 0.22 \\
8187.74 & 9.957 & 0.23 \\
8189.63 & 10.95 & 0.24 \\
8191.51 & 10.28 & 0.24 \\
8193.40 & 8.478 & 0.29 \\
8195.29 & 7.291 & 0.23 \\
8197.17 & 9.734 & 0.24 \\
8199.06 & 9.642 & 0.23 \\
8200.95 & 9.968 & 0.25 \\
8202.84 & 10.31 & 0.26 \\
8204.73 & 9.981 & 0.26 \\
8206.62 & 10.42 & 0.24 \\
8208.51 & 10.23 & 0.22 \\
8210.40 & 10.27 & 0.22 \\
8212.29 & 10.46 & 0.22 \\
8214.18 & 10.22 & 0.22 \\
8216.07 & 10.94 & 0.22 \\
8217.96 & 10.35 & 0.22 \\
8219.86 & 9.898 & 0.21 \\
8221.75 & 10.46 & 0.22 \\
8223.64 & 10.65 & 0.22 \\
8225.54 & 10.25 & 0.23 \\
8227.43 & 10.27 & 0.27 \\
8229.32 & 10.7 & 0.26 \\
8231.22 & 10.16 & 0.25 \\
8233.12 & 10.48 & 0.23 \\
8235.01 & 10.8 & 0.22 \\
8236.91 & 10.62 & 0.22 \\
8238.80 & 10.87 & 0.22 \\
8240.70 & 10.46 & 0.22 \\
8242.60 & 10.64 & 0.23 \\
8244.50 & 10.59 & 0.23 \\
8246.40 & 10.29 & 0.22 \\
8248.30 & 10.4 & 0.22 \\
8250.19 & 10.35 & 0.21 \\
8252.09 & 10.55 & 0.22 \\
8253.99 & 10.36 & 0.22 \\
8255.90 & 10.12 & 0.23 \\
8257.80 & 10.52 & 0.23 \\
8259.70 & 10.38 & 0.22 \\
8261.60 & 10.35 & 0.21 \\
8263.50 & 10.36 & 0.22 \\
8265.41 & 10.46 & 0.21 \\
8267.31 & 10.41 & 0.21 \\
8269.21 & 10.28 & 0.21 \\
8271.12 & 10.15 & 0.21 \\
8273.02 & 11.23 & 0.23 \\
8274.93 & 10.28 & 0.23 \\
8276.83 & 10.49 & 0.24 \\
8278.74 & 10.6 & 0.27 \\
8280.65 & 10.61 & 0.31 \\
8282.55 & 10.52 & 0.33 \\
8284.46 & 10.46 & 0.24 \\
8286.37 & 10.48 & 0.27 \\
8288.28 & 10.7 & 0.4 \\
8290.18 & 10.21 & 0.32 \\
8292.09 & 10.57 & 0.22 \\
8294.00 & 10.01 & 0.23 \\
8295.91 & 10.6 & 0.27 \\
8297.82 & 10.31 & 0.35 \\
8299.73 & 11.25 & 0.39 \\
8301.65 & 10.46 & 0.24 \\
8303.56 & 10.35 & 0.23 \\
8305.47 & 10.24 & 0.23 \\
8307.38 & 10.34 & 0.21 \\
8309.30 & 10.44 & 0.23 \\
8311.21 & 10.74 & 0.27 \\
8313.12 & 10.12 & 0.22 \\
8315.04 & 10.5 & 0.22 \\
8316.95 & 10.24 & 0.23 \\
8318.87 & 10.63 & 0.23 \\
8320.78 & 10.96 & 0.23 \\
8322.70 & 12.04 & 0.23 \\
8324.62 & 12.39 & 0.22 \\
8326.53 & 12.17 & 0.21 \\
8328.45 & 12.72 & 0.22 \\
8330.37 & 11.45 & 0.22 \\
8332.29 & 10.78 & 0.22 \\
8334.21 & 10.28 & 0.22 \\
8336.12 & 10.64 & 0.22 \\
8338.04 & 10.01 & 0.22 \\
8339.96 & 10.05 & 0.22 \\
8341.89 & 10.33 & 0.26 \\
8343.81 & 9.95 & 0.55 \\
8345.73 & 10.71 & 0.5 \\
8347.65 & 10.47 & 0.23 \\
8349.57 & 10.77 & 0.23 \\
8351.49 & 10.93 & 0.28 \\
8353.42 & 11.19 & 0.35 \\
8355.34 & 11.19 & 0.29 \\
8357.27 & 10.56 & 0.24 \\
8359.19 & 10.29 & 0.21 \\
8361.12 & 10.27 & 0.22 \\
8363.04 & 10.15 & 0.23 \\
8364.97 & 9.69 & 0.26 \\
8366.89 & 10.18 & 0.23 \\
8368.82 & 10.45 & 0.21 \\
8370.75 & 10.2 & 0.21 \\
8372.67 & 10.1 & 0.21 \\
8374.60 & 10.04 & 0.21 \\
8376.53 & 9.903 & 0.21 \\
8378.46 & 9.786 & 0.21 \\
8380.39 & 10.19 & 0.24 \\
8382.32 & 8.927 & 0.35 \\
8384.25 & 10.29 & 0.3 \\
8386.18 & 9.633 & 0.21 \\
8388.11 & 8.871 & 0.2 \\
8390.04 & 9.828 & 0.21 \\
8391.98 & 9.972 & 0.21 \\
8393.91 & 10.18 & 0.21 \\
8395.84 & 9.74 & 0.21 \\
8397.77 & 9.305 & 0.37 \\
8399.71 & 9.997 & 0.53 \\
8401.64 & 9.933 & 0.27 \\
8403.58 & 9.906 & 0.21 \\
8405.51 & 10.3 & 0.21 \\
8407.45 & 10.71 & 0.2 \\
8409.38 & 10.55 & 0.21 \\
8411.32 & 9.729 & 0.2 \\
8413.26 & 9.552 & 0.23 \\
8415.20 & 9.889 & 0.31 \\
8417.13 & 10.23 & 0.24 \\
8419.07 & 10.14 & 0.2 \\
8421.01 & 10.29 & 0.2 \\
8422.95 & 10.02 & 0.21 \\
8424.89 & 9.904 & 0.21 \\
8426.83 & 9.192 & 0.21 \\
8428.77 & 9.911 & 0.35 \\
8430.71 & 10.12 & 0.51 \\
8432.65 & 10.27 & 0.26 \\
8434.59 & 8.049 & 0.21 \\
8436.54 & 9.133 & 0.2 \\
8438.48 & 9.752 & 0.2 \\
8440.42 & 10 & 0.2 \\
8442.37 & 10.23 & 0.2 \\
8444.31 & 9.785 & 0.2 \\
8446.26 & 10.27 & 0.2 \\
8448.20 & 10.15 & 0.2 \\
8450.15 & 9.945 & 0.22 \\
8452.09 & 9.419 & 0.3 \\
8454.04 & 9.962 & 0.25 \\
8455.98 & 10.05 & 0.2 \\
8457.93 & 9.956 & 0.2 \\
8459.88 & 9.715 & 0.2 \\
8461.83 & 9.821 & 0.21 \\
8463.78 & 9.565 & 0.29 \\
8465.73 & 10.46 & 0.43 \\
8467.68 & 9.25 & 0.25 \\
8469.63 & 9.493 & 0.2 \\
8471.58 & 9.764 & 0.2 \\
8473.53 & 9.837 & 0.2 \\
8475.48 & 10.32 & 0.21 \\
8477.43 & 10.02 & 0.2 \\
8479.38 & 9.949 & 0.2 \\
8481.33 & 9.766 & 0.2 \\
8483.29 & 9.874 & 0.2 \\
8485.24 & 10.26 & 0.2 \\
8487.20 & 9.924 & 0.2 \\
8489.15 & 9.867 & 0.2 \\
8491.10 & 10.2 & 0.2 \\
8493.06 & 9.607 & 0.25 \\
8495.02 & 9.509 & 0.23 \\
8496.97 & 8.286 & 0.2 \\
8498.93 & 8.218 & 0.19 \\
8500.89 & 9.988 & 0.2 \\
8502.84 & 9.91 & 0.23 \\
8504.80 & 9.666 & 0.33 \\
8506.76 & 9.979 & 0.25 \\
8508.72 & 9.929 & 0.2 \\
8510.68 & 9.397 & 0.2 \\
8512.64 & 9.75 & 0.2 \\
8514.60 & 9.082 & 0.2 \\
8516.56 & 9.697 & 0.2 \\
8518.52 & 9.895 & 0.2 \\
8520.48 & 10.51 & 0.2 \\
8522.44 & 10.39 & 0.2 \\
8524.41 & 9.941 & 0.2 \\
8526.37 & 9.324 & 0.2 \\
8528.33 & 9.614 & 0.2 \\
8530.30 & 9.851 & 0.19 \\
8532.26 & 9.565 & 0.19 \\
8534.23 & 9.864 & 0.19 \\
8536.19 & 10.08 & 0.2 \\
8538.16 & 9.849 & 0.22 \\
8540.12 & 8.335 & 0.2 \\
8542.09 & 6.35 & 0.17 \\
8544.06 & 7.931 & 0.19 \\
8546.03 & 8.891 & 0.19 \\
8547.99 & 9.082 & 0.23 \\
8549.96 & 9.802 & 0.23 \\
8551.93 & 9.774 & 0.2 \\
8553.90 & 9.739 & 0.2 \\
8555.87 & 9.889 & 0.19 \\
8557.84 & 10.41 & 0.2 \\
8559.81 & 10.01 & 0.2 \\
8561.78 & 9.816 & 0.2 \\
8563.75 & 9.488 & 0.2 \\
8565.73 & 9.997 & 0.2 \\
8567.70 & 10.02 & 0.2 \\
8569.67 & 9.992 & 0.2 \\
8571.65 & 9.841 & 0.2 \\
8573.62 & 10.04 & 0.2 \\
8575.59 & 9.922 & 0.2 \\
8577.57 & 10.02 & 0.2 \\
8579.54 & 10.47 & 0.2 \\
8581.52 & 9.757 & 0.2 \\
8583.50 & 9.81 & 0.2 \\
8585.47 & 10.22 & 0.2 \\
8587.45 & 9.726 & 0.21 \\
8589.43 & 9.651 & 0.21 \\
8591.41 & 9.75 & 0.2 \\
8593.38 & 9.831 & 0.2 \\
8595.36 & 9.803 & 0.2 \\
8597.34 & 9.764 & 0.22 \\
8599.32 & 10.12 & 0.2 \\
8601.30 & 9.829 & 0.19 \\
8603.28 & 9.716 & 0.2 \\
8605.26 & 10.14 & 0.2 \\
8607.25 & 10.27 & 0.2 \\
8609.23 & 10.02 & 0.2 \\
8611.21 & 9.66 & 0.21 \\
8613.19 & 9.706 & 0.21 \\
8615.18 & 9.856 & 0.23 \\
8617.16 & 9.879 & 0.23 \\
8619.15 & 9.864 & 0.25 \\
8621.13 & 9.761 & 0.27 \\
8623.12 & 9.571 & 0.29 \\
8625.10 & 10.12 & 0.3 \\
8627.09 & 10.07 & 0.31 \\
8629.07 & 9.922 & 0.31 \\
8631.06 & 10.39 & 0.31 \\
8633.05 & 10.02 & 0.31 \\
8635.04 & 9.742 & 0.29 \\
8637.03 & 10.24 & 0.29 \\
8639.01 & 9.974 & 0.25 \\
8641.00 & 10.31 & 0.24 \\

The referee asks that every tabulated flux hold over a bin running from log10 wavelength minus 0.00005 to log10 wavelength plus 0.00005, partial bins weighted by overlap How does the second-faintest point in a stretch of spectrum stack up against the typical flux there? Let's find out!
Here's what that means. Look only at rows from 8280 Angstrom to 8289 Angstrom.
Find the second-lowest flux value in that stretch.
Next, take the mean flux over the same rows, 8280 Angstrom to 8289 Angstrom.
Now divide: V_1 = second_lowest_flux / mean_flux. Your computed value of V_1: 0.99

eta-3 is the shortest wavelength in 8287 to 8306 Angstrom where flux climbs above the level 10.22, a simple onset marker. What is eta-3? 8288.28 Angstrom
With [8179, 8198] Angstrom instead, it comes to 8180.21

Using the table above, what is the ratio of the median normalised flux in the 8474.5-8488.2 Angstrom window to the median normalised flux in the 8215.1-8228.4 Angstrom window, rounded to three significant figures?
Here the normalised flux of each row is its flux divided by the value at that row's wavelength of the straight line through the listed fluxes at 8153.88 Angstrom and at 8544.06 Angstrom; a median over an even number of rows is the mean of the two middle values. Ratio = 1.18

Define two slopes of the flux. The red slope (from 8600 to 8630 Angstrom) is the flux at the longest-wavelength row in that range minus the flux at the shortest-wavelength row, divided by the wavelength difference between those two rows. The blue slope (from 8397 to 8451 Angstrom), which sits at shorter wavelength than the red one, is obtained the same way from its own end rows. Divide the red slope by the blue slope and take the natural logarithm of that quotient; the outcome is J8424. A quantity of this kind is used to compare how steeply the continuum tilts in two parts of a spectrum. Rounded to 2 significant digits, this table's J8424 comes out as -1.3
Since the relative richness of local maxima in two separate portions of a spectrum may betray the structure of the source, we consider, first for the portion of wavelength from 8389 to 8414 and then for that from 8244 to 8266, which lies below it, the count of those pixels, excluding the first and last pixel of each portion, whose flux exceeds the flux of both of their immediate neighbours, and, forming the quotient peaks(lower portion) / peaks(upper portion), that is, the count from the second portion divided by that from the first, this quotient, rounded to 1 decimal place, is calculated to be 1.0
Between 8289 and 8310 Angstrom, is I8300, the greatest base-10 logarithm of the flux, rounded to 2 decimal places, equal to 1.05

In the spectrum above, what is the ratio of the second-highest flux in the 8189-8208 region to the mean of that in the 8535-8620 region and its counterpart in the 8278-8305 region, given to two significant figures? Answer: 0.99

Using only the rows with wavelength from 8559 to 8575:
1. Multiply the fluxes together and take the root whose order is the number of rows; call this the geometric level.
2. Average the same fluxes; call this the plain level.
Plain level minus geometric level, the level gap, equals 0.002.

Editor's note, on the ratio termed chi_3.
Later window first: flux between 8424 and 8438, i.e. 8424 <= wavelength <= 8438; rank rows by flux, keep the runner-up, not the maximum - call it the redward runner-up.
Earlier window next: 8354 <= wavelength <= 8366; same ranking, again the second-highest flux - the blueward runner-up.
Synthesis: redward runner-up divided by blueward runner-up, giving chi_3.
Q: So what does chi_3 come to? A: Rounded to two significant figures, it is 0.96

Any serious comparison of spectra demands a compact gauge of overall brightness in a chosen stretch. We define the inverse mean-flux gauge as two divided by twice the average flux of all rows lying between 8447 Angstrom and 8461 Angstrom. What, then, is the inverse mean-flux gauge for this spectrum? 0.101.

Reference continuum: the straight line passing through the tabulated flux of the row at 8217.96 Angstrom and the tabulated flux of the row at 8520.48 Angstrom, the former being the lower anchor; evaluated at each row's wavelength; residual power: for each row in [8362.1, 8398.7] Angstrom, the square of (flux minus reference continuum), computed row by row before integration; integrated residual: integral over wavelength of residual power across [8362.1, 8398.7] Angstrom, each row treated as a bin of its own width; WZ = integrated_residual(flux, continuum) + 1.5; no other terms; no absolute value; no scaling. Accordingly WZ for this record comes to 20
